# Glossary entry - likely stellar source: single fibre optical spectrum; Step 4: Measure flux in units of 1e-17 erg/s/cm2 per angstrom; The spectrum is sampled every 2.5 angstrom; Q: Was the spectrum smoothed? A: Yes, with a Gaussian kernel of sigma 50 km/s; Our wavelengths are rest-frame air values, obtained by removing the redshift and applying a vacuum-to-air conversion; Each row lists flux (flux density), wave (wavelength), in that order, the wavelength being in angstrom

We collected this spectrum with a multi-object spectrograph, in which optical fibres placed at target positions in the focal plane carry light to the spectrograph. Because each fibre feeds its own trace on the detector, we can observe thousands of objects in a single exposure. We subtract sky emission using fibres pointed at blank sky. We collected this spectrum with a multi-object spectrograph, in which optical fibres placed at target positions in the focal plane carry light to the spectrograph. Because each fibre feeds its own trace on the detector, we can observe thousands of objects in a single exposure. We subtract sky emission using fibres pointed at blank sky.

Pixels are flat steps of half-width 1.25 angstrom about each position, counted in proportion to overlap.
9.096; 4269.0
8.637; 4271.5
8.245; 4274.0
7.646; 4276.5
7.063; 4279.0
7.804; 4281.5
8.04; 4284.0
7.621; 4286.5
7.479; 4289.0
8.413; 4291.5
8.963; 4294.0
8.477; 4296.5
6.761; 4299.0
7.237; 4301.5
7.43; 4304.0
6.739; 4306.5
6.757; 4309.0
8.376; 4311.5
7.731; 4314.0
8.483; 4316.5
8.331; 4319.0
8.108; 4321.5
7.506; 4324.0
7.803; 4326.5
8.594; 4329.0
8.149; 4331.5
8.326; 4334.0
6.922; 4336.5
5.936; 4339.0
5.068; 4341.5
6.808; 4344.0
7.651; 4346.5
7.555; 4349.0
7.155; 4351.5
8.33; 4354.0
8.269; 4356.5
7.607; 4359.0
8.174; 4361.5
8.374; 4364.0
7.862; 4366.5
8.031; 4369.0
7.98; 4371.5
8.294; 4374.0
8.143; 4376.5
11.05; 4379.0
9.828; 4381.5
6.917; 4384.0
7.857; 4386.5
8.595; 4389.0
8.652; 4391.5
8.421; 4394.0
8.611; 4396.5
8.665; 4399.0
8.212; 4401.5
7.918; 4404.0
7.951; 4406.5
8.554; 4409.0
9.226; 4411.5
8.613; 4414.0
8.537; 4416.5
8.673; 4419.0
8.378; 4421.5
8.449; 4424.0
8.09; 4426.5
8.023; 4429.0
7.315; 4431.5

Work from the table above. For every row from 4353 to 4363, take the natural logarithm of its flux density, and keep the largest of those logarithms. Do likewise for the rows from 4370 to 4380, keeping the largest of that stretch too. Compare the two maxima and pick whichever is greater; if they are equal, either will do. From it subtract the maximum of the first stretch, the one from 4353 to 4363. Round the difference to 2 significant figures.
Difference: 0.28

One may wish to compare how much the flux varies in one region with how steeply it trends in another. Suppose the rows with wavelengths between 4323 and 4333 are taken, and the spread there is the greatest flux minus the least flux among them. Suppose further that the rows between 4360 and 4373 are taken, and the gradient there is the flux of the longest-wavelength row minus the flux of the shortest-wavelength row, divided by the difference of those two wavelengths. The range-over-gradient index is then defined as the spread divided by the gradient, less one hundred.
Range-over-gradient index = -156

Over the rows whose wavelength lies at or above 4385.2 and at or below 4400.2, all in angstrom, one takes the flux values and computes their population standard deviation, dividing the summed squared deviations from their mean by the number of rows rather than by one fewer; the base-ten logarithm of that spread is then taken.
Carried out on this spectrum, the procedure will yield -0.55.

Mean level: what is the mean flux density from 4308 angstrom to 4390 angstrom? 7.90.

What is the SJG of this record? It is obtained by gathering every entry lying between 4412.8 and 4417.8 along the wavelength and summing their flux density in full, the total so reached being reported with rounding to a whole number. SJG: 17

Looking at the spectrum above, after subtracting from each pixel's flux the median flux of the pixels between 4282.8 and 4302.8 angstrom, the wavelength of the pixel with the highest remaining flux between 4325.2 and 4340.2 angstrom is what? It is 4329.0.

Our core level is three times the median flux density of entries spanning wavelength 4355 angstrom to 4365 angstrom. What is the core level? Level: 24.7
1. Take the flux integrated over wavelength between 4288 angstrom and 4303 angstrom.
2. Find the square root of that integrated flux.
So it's 10.9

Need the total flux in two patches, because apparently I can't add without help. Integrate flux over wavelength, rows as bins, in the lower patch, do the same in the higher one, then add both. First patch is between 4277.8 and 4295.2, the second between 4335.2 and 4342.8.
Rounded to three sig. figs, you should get 183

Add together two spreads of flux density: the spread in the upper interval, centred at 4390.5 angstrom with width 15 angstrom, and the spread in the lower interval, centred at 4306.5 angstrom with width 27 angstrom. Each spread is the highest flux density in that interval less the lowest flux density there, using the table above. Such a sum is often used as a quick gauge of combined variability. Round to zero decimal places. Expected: 4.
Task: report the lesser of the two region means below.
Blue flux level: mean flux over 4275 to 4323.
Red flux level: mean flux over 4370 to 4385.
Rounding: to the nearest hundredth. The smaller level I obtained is 7.76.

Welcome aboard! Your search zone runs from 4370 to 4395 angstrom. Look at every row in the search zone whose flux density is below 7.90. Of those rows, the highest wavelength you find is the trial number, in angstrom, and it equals 4386.5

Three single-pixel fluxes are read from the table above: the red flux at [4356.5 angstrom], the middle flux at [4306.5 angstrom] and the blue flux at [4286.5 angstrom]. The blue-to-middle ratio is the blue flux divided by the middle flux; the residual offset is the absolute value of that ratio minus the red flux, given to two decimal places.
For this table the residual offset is 7.14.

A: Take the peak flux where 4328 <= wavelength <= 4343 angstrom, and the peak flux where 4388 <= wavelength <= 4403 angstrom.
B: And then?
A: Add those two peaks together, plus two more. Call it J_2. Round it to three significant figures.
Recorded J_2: 19.3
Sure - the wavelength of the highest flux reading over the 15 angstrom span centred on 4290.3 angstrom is 4294.0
